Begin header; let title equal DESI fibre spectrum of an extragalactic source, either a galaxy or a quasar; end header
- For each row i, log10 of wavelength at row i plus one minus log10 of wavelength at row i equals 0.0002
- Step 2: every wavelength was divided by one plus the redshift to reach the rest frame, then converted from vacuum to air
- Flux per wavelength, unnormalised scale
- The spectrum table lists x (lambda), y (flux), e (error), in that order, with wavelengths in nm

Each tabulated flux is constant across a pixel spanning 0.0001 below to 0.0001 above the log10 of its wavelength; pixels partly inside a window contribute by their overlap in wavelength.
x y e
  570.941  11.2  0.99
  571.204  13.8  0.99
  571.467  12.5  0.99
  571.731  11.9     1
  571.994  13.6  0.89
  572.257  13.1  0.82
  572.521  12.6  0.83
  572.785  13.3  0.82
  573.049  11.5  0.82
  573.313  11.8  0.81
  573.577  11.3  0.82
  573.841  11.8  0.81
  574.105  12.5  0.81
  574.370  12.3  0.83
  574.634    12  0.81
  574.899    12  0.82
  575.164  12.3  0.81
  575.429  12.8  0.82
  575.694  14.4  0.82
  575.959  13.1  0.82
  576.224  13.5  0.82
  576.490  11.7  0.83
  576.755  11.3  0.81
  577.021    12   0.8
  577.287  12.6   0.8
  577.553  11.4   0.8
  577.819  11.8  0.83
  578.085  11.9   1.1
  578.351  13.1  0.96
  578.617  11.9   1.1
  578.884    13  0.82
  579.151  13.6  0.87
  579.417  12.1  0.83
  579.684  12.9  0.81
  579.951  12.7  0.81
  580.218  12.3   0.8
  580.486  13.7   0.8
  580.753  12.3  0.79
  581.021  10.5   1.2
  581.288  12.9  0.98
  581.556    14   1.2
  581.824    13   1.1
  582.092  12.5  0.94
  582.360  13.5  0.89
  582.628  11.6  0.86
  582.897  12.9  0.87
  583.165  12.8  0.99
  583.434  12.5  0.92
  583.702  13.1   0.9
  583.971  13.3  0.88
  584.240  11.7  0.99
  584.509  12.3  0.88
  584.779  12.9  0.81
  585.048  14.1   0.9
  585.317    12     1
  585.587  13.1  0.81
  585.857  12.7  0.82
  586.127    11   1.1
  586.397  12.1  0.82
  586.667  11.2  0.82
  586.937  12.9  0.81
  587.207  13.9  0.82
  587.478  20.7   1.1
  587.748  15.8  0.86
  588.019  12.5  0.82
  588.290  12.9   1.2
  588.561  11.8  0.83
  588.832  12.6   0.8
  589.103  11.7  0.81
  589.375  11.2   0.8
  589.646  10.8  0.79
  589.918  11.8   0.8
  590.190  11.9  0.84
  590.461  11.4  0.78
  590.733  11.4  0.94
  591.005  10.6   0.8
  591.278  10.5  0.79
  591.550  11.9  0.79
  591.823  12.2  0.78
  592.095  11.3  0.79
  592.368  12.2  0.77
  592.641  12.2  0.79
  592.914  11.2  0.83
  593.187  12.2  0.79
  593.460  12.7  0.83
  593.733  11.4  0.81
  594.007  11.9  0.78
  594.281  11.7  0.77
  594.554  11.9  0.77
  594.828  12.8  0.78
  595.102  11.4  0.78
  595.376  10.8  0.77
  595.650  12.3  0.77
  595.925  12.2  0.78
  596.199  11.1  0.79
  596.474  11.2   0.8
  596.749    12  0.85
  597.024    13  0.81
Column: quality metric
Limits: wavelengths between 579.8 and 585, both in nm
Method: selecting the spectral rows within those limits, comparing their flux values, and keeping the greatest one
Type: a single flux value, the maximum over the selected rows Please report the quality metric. 14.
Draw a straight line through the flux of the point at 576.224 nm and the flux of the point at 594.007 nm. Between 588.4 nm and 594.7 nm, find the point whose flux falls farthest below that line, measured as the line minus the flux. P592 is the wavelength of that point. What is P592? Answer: 591.278 nm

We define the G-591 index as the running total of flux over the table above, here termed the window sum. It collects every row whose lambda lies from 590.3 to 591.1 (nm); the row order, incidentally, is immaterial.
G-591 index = 33.4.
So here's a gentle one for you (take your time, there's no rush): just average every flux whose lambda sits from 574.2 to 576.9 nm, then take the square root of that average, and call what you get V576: 3.54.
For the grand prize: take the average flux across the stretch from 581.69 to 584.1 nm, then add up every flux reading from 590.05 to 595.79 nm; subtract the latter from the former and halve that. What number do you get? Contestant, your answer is -117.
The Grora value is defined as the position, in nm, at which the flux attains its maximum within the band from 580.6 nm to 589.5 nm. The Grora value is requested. 587.478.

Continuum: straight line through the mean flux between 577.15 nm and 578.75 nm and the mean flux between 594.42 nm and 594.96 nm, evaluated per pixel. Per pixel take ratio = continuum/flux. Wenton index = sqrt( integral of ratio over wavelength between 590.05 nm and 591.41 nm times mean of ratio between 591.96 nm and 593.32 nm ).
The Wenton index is 1.25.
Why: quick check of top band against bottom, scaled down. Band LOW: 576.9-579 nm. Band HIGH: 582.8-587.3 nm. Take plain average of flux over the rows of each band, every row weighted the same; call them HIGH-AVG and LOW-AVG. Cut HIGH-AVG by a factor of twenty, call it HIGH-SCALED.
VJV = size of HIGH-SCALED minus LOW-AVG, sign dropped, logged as 11.58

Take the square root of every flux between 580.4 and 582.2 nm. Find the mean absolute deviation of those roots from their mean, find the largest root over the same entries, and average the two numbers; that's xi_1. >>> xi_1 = 1.93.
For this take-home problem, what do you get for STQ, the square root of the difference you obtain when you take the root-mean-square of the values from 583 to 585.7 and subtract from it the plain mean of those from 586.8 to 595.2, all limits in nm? 0.70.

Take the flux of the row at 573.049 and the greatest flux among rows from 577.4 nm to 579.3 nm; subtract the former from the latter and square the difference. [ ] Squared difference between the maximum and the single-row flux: 4.4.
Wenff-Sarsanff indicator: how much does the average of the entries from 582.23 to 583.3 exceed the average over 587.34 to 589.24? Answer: -1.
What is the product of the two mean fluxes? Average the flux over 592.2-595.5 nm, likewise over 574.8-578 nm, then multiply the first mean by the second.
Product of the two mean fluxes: 147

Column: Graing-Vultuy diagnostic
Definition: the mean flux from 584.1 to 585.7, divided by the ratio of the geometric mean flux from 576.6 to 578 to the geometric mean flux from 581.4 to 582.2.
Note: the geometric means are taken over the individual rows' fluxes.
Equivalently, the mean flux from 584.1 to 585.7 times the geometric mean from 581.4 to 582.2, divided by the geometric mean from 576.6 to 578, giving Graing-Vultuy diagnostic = 14.1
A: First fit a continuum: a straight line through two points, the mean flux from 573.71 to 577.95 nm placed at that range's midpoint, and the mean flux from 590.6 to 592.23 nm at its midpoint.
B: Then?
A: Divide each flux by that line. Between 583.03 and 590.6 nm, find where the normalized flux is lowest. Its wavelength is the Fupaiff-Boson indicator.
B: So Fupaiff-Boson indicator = 586.127 nm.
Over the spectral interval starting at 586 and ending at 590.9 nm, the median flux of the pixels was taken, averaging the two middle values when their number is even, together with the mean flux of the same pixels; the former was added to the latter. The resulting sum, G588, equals 24.5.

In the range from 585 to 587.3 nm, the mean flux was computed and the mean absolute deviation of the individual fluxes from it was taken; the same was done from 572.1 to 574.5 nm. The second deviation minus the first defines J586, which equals -0.30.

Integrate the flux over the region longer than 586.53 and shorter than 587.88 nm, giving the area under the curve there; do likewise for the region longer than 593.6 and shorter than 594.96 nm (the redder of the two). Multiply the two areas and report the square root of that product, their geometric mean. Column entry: 18.1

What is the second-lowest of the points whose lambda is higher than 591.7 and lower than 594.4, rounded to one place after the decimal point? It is 11.3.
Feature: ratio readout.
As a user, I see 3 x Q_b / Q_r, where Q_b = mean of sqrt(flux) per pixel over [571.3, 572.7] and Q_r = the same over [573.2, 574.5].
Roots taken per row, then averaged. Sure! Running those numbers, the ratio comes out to 3.10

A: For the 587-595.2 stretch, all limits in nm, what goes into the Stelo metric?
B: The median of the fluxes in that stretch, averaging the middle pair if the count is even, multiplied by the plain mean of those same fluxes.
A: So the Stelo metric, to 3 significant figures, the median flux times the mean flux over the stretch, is 146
